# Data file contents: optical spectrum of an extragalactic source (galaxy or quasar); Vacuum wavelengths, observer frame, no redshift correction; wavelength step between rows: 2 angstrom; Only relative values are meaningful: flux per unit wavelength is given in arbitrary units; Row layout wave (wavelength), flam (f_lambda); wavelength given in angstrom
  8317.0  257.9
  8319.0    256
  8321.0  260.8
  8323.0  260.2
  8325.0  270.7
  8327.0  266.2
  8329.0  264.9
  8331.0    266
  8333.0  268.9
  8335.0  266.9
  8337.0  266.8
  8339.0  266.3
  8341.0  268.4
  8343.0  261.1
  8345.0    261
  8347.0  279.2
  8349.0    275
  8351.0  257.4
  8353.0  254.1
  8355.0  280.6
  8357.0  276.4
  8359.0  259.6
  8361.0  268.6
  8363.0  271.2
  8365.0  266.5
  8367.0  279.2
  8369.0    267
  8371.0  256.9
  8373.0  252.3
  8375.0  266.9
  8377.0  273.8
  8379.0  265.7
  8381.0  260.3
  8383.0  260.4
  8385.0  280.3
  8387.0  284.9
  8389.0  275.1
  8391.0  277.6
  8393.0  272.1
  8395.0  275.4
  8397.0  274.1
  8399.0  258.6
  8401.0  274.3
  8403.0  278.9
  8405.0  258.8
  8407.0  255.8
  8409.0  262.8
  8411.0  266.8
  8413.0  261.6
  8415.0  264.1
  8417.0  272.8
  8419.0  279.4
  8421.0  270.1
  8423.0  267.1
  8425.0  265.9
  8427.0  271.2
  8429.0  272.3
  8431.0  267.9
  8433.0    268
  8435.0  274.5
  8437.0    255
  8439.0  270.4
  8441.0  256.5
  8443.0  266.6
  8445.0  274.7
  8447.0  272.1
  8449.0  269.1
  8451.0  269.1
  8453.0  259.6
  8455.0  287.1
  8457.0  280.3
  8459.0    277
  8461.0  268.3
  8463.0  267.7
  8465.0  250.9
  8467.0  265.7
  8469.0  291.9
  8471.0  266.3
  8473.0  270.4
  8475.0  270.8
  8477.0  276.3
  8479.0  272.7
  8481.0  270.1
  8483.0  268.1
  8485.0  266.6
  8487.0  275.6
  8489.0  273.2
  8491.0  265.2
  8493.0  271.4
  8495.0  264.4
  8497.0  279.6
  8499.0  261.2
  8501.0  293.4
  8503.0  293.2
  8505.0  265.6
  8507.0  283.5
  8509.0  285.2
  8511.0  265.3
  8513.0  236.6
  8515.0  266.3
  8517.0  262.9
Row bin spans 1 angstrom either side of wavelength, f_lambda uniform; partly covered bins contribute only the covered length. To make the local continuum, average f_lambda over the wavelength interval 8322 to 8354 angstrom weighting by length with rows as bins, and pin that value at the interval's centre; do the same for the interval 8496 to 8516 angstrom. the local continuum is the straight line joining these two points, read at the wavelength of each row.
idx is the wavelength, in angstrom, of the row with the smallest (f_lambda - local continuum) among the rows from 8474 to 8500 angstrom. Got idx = 8499.0 angstrom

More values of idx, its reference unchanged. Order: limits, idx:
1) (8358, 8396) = 8373.0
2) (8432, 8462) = 8437.0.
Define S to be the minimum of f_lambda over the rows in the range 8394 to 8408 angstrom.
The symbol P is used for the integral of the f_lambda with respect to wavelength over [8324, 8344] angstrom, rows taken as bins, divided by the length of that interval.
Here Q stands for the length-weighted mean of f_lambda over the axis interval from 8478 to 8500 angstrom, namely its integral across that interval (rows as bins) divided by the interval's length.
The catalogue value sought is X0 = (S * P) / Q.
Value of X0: 253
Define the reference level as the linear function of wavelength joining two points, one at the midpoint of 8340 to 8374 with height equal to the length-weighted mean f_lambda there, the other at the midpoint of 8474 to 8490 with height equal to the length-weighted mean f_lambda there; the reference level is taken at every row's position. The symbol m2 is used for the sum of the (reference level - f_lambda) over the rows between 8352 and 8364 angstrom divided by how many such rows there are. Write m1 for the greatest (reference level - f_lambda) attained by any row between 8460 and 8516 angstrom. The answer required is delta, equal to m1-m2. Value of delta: 38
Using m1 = 36.3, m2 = -1.6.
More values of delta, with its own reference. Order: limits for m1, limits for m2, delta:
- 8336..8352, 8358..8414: 9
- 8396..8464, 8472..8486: 14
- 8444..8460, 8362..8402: 13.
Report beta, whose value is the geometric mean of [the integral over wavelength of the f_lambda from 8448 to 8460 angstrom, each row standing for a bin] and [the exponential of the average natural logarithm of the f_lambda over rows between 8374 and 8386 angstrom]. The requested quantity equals 938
